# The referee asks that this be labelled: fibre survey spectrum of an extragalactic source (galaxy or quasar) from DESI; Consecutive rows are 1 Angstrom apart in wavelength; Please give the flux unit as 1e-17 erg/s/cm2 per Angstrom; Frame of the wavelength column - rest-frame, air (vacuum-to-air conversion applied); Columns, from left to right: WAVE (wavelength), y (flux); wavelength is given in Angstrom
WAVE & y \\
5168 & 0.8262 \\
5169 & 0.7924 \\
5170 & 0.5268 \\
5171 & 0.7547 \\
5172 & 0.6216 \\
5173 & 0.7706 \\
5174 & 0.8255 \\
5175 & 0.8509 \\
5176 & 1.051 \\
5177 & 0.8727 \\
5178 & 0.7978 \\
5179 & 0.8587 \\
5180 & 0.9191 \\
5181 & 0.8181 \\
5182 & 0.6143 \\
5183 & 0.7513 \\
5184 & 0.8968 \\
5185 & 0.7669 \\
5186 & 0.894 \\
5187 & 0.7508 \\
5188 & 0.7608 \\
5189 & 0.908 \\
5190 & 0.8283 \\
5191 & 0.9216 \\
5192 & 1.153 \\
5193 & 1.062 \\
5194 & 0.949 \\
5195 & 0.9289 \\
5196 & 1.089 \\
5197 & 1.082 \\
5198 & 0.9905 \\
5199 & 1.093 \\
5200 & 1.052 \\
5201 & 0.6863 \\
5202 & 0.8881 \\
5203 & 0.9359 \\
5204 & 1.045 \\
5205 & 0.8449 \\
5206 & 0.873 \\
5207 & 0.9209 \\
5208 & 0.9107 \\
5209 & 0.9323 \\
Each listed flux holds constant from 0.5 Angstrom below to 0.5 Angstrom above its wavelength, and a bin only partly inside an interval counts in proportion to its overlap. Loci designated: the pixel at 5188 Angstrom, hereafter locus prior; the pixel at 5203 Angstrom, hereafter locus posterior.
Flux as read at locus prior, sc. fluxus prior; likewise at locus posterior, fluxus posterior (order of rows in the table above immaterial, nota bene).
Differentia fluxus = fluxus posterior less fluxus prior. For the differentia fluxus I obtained 0.175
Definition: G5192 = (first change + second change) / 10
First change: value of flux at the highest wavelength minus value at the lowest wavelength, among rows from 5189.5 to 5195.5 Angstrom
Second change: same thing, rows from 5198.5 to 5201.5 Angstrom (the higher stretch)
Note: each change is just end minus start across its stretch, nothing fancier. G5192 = -0.031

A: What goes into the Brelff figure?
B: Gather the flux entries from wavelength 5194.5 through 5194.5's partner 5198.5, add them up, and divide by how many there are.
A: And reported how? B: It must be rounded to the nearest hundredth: 1.02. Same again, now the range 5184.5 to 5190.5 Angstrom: 0.82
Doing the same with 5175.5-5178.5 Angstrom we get 0.91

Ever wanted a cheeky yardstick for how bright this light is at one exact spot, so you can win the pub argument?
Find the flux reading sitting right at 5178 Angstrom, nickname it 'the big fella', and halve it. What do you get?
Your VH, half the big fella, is 0.40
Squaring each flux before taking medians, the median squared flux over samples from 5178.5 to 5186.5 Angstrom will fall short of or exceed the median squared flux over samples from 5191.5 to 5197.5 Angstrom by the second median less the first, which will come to 0.45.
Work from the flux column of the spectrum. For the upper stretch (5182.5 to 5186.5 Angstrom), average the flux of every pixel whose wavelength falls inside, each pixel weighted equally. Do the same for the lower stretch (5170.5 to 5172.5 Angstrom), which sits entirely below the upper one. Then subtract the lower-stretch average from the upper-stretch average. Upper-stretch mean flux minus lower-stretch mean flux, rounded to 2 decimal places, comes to 0.14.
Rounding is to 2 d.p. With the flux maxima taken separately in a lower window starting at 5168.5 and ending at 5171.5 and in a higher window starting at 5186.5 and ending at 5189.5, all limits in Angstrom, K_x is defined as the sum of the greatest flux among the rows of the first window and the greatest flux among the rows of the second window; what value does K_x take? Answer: 1.70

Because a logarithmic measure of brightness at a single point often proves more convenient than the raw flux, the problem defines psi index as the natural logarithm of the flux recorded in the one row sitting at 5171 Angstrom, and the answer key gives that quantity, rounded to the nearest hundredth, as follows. -0.28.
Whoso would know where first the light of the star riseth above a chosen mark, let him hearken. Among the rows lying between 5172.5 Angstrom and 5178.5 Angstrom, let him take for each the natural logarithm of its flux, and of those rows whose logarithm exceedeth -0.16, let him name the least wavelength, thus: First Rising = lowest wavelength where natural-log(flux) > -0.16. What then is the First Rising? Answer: 5176 Angstrom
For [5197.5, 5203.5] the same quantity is 5198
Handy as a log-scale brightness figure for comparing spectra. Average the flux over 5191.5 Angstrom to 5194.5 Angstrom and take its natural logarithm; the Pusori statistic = 0.05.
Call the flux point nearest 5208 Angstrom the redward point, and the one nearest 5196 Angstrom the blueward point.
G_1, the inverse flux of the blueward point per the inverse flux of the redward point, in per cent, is 84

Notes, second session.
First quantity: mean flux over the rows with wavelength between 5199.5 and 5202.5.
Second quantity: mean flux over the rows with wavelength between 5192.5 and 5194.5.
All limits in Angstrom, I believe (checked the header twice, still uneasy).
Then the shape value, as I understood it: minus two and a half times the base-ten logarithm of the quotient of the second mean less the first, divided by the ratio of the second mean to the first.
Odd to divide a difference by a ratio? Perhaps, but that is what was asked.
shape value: 2.37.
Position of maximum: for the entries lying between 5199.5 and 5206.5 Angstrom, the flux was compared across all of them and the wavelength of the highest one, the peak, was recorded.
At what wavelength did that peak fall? 5200 Angstrom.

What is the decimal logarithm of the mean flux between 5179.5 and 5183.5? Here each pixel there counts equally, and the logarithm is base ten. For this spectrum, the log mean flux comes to -0.11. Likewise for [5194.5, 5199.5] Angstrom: 0.02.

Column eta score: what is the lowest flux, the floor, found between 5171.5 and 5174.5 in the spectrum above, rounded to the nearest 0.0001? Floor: 0.6216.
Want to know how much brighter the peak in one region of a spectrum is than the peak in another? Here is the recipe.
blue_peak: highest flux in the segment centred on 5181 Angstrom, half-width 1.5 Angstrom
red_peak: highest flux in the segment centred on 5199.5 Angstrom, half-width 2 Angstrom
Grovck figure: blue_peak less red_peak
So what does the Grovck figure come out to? -0.17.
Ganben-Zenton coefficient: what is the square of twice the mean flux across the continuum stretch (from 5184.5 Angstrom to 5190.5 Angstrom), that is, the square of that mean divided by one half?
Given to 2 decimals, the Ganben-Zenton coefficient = 2.68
